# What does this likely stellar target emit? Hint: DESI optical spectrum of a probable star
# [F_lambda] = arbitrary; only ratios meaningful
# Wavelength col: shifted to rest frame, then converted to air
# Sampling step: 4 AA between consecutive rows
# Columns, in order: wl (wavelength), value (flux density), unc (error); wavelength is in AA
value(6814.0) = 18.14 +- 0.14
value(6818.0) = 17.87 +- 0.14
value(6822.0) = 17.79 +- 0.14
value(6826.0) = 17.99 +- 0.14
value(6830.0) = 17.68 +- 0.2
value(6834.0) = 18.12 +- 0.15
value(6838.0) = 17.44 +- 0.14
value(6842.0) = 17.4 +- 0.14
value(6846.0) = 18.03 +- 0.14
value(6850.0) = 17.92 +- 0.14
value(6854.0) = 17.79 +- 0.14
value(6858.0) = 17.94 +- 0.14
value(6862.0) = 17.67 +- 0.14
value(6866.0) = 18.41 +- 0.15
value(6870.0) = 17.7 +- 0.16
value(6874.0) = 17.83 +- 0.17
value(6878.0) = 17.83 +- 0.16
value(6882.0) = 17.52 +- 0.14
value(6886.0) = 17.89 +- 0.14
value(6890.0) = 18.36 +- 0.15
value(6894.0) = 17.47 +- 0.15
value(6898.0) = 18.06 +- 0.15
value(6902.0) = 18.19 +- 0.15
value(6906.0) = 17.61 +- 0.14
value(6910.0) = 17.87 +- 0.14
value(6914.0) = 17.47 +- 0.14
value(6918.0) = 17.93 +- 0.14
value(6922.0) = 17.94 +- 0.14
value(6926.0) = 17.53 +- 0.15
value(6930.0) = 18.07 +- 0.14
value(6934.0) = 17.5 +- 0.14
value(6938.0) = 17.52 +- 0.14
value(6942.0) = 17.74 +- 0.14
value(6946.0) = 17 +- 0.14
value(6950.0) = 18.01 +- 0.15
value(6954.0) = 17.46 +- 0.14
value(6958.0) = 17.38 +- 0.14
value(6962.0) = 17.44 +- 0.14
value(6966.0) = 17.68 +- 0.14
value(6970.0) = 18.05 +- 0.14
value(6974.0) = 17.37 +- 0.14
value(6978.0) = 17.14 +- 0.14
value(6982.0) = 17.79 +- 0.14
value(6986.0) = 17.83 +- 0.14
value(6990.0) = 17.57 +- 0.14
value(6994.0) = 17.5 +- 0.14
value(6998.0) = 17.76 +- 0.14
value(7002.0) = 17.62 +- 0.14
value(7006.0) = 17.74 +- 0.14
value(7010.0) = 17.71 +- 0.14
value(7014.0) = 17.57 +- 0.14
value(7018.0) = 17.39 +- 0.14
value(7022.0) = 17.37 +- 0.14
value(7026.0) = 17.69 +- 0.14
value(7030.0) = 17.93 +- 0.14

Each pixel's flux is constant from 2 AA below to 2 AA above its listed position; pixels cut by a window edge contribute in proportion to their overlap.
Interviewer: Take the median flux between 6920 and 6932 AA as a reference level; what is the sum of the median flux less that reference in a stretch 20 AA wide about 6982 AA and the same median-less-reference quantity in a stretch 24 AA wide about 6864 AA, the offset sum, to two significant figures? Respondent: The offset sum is -0.50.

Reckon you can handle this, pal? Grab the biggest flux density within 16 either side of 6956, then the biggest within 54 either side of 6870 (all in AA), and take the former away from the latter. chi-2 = 0.36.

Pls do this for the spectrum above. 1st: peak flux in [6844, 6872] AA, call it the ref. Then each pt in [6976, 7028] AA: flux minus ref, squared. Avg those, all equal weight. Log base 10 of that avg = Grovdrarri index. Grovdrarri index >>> -0.15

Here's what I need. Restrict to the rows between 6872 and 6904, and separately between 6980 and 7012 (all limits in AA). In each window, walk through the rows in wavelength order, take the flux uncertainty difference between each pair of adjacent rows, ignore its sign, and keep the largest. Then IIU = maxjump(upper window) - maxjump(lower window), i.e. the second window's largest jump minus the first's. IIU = -0.020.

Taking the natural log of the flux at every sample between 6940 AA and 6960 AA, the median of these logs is 2.86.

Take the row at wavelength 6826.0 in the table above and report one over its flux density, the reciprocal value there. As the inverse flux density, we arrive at 0.0556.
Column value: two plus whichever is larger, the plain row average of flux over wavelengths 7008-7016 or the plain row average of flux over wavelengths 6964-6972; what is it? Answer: 19.9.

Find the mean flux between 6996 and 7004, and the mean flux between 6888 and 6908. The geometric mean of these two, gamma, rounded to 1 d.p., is 17.8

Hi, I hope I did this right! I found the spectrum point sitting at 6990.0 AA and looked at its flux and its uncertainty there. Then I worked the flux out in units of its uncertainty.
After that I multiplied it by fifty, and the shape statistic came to 6275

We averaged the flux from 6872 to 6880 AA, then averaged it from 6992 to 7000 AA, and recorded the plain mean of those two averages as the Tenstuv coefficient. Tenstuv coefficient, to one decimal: 17.7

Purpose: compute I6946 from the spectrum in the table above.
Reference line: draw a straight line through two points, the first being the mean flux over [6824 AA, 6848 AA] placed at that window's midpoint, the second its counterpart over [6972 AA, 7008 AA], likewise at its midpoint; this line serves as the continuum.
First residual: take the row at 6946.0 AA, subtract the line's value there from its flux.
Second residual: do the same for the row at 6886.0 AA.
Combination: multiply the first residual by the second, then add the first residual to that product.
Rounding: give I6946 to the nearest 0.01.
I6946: -0.76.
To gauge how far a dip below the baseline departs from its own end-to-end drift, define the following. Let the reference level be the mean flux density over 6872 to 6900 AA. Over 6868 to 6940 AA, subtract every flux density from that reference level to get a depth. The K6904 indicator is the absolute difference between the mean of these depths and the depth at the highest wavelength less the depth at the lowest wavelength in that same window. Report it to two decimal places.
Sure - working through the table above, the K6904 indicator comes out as 0.12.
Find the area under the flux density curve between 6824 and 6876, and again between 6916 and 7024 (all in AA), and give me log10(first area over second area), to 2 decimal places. -0.31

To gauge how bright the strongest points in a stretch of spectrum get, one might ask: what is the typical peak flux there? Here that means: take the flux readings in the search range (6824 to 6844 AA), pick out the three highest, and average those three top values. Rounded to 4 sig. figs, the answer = 17.93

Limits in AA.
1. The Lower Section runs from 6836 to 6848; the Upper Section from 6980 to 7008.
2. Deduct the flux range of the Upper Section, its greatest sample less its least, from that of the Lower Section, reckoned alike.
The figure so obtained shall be 0.3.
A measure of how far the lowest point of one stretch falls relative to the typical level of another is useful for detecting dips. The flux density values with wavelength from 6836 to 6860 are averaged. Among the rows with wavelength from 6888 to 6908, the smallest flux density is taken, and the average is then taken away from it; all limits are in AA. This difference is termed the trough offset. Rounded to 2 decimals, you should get -0.28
